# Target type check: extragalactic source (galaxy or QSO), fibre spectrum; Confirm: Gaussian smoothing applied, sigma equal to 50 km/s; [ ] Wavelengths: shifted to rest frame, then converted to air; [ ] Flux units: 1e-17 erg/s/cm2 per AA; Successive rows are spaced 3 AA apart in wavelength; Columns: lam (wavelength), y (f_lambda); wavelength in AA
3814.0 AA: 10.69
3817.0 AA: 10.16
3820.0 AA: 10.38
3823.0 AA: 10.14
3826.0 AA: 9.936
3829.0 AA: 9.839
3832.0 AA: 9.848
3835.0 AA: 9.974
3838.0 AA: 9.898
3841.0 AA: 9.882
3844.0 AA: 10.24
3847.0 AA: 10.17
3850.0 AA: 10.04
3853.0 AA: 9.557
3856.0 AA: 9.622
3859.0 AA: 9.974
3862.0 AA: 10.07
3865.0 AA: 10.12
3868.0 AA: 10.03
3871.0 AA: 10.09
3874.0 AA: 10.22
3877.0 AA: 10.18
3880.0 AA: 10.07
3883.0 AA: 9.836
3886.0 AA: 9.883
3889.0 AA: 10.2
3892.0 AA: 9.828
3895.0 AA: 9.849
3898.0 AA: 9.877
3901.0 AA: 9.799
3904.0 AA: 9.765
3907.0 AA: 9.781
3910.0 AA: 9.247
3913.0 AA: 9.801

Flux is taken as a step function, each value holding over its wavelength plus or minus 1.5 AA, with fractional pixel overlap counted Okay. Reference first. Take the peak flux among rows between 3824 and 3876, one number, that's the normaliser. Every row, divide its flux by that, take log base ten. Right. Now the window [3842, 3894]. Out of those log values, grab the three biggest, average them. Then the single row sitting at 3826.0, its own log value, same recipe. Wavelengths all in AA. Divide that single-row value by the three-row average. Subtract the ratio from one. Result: -14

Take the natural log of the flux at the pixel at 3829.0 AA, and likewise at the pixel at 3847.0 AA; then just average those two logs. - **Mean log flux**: 2.30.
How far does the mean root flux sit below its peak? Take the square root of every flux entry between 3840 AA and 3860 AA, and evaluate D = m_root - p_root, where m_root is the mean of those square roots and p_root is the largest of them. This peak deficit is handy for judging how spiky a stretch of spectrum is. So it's -0.050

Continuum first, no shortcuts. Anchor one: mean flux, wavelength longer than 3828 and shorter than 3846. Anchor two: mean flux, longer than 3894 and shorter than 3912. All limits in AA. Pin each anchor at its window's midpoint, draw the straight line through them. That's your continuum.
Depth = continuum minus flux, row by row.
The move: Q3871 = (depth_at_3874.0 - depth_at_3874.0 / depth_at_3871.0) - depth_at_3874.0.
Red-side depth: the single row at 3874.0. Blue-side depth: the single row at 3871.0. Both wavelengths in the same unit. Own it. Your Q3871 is -1.5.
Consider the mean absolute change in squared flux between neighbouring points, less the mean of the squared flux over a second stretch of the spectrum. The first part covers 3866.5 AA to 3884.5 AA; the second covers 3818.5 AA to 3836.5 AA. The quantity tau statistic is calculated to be -98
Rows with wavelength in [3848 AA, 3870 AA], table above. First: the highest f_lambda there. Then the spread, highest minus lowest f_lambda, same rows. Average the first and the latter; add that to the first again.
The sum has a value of 15.5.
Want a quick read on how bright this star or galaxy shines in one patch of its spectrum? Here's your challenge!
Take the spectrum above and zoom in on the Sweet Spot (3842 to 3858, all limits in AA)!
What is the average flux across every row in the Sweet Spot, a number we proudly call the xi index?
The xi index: 9.9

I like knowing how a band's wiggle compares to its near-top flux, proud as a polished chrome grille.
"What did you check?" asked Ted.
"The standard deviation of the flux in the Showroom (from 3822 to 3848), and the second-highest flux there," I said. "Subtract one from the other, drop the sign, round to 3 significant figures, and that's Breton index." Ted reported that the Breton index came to 10.0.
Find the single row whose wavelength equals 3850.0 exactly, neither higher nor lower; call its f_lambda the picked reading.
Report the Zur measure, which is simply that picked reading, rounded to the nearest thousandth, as 10.040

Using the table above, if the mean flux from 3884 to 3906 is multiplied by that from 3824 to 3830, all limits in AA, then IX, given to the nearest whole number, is 98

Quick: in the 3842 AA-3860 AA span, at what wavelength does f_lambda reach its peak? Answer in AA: 3844.0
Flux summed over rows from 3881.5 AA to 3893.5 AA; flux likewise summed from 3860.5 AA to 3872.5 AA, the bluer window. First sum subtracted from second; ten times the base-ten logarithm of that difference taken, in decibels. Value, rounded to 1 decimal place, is -2.5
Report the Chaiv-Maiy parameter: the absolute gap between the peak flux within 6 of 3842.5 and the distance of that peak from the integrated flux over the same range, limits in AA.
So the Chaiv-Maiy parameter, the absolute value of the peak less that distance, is 100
